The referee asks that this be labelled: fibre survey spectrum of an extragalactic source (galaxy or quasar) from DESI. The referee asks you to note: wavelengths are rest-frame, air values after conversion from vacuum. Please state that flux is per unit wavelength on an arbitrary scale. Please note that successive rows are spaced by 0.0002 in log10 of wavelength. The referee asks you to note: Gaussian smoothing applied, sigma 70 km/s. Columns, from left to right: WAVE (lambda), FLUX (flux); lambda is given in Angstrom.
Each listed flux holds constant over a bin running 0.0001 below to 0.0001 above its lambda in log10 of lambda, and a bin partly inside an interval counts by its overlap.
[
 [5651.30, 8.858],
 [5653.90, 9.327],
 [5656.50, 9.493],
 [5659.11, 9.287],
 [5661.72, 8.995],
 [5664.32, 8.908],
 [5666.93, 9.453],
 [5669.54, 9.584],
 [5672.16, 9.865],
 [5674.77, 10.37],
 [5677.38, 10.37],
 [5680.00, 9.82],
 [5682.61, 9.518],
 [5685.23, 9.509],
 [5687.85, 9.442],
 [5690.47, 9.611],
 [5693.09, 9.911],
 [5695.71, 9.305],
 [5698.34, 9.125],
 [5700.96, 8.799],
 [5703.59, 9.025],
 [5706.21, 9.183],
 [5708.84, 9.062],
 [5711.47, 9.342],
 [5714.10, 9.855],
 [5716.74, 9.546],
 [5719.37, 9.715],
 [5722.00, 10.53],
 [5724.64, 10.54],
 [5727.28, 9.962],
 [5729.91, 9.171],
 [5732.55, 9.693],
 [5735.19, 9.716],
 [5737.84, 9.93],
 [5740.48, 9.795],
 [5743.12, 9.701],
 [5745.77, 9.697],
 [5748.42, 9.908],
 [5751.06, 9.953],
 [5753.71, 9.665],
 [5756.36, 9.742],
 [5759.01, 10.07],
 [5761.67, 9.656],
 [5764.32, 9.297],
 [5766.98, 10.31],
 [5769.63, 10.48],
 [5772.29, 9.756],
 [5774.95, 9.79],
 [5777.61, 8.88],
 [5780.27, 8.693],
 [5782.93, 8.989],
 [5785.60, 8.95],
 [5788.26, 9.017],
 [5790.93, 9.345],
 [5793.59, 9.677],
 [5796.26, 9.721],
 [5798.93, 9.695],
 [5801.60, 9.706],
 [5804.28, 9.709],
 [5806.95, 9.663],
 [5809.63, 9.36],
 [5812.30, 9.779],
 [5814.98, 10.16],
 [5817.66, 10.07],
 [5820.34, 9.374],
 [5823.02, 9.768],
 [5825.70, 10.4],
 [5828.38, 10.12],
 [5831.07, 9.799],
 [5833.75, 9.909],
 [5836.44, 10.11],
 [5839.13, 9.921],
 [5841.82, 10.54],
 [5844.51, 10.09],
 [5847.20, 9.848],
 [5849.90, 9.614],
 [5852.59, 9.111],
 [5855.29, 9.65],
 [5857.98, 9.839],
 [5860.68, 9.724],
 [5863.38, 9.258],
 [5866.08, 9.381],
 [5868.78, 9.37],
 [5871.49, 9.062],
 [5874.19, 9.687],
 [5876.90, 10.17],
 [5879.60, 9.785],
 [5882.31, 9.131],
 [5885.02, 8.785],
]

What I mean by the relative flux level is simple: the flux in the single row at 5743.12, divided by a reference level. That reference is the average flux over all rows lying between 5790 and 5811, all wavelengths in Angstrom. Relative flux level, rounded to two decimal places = 1.01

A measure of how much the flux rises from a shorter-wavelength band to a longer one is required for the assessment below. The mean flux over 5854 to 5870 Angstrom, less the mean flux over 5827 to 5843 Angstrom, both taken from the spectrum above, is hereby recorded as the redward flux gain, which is -0.5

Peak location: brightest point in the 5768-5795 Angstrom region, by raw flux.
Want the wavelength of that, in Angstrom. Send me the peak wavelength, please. 5769.63 Angstrom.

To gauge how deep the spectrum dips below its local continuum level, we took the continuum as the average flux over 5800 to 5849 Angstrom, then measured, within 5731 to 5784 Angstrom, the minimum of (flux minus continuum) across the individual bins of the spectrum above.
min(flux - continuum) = -1.21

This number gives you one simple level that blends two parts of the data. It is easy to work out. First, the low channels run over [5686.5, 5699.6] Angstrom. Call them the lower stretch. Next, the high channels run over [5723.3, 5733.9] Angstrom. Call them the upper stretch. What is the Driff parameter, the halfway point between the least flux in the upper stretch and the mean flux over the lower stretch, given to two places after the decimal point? 9.32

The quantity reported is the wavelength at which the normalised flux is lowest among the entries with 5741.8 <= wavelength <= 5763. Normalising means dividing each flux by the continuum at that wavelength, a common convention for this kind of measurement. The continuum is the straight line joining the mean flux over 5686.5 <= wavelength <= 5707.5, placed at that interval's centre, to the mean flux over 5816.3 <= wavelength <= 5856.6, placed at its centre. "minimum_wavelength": 5761.67 Angstrom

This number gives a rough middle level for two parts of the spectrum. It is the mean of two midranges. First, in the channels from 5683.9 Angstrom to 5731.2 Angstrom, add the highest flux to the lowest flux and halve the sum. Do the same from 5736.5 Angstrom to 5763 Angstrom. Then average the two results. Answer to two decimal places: 9.77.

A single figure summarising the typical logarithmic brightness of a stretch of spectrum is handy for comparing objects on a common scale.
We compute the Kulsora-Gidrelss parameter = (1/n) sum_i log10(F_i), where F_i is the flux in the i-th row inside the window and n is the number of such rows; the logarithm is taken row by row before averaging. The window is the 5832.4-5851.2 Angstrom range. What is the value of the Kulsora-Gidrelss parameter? 1.000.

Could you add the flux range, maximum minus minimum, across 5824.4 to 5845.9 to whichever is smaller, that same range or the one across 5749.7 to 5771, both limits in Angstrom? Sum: 1.5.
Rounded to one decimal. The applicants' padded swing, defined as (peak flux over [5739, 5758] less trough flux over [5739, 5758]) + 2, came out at 2.3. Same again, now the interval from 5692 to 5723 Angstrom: 3.7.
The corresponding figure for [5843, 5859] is 3.0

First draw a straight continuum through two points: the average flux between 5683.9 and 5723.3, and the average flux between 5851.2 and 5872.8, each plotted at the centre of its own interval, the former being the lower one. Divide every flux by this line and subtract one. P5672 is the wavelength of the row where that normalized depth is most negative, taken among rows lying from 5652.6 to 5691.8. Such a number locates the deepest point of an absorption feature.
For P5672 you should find 5664.32 Angstrom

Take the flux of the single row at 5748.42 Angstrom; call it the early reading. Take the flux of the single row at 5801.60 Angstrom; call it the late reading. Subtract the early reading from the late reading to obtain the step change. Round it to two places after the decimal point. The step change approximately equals -0.20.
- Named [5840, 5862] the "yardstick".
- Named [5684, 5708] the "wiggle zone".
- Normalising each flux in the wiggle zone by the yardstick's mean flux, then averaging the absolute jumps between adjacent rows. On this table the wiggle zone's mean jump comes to 0.026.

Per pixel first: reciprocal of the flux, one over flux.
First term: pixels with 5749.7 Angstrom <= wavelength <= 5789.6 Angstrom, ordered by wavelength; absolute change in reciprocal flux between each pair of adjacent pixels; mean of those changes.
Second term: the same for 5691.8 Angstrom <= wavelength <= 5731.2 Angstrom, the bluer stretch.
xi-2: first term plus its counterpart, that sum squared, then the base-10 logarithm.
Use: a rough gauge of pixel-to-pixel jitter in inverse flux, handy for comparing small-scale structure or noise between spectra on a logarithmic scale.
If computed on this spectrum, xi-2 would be -4.22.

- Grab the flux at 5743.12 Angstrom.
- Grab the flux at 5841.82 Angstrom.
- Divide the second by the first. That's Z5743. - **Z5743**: 1.09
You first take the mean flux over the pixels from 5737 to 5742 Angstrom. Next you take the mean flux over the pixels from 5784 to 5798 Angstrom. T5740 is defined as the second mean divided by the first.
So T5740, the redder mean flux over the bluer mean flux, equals 0.95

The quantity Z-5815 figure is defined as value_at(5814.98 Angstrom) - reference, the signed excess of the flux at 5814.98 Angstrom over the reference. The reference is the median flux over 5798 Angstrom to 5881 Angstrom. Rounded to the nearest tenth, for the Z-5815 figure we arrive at 0.4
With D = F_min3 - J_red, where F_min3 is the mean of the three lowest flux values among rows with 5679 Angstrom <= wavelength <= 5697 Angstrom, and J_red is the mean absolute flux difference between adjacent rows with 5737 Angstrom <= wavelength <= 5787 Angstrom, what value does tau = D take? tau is 9.12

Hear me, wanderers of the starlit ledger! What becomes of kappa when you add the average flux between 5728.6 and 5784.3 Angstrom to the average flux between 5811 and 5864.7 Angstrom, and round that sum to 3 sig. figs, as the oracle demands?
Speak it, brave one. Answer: 19.5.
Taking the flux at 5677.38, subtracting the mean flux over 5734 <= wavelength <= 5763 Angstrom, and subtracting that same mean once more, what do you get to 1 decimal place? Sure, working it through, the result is -9.2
